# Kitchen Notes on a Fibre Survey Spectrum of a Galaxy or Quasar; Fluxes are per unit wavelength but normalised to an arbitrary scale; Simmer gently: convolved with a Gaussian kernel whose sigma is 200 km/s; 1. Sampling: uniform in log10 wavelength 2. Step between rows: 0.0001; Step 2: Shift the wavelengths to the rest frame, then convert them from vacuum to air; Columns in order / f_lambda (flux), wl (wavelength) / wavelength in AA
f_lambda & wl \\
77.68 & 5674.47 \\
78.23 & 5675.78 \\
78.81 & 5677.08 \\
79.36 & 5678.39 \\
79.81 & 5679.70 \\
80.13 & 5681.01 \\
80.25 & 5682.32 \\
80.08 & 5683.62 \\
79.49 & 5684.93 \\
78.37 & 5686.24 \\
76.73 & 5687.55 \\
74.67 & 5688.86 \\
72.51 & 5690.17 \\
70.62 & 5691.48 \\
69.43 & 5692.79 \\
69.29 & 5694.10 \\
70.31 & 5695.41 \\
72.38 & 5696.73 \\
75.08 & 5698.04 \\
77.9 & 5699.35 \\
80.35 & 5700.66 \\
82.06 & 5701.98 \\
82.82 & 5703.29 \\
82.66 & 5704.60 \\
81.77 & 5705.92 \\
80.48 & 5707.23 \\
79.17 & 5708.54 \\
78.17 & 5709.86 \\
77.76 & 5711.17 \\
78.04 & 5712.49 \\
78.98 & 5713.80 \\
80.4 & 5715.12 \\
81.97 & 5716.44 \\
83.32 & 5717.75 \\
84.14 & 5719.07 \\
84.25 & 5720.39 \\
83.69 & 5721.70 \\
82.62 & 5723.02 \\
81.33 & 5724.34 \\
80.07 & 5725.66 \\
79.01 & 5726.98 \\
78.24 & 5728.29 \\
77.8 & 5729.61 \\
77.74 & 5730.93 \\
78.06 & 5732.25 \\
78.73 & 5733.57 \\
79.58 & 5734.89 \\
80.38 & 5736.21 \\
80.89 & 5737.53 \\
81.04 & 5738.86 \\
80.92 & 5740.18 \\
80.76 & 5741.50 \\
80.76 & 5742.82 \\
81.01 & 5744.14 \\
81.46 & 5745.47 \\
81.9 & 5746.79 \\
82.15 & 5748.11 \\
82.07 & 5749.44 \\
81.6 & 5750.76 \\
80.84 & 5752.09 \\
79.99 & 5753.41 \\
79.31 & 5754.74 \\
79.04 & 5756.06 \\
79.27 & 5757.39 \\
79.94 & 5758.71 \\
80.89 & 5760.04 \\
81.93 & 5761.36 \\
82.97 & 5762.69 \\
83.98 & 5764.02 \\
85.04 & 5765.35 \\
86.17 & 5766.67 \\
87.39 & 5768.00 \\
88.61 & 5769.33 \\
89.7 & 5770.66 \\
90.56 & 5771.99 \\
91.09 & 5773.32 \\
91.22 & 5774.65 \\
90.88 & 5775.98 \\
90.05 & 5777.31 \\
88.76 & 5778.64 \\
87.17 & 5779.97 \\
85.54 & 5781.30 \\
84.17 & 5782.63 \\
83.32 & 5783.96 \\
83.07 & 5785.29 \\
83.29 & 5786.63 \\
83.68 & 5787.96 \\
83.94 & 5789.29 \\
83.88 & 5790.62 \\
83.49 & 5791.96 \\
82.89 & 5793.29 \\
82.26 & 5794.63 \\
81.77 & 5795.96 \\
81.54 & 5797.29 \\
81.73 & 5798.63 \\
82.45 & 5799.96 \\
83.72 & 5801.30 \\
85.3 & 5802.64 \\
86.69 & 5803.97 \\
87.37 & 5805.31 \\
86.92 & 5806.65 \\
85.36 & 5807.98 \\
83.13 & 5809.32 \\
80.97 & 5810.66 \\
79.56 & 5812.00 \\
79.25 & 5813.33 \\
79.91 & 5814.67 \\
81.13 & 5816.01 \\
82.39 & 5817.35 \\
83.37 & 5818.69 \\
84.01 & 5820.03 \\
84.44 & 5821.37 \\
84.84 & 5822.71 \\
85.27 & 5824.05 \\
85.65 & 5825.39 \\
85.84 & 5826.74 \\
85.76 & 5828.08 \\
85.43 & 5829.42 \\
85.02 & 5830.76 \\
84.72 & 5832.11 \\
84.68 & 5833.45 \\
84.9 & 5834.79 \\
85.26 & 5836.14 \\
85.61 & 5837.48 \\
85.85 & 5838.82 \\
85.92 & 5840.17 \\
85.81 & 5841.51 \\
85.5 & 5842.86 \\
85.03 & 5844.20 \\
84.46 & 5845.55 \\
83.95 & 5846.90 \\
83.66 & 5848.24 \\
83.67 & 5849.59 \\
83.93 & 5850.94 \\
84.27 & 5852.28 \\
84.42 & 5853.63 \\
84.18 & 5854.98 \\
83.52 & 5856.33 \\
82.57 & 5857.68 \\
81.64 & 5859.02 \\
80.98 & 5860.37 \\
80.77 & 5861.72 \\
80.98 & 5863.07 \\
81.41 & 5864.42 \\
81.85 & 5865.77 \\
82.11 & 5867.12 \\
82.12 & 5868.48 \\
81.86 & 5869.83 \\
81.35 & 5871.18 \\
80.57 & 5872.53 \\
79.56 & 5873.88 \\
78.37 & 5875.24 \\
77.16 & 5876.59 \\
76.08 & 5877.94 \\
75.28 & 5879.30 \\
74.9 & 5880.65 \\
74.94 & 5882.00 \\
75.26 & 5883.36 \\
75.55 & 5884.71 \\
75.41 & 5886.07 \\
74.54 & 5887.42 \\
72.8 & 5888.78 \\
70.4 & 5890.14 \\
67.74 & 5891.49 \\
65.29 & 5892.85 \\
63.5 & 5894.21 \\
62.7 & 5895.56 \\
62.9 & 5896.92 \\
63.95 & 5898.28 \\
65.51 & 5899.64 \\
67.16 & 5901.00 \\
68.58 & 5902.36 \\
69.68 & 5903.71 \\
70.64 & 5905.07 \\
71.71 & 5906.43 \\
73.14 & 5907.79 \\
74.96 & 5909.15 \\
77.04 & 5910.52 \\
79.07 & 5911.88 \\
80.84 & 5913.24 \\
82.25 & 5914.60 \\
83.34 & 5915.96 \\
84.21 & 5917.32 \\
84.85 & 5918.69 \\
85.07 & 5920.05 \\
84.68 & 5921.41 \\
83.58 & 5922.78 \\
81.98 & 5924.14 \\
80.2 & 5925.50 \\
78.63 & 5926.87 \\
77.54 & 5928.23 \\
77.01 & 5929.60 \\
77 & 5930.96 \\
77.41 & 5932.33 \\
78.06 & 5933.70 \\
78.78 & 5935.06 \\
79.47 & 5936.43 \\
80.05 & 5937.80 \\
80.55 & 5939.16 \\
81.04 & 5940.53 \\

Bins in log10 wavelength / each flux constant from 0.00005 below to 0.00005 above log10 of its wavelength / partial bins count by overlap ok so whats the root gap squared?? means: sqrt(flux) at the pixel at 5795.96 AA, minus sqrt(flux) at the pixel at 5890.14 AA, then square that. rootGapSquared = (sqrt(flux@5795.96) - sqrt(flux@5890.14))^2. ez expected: 0.43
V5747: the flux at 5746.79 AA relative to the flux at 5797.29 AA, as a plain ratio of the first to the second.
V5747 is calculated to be 1.00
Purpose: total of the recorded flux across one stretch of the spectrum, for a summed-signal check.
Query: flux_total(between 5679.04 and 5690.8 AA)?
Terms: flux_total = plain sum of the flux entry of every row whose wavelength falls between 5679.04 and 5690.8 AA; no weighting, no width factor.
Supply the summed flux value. 702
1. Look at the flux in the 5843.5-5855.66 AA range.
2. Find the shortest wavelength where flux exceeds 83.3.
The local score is 5844.20 AA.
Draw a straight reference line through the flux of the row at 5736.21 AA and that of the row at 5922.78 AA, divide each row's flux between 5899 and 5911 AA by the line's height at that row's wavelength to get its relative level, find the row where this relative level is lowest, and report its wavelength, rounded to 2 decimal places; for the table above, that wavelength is 5899.64 AA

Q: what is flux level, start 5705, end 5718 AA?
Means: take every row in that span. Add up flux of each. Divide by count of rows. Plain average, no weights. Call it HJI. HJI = 80.0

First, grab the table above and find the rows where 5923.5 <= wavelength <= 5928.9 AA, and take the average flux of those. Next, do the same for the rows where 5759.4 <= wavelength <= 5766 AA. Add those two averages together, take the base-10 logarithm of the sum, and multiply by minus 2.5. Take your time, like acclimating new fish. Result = -5.53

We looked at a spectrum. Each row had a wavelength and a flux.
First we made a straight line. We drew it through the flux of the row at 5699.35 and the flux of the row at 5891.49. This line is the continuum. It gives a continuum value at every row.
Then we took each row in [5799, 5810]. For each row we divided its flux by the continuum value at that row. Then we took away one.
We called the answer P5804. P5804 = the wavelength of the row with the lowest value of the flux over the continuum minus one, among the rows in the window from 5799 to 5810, 5799.96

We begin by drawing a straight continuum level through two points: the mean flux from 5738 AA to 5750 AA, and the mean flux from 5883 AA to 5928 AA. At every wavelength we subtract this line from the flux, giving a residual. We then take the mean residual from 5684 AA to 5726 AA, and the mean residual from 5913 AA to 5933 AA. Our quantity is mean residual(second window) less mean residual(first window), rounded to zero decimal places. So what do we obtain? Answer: 12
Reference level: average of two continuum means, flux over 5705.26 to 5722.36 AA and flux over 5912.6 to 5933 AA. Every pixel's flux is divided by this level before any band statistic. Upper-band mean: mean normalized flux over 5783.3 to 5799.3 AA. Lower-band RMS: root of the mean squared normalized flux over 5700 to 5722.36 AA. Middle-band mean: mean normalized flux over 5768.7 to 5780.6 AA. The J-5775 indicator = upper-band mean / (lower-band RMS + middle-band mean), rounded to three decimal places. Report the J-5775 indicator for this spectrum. 0.485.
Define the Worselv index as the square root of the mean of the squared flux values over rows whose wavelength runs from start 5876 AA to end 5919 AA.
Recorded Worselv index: 73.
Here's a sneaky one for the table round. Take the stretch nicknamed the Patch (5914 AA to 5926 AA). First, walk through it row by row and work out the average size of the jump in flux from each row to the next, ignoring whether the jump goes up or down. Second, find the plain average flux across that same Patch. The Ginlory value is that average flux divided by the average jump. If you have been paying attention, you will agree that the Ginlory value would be 87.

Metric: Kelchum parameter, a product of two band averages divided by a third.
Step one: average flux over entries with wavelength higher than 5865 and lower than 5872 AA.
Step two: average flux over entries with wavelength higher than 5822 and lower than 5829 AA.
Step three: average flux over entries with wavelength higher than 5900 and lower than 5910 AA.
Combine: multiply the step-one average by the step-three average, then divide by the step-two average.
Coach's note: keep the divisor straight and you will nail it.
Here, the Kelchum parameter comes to 68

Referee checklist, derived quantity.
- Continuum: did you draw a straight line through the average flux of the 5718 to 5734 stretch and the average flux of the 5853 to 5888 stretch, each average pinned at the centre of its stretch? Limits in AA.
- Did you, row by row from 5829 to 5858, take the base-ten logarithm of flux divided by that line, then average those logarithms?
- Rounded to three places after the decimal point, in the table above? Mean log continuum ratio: 0.026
